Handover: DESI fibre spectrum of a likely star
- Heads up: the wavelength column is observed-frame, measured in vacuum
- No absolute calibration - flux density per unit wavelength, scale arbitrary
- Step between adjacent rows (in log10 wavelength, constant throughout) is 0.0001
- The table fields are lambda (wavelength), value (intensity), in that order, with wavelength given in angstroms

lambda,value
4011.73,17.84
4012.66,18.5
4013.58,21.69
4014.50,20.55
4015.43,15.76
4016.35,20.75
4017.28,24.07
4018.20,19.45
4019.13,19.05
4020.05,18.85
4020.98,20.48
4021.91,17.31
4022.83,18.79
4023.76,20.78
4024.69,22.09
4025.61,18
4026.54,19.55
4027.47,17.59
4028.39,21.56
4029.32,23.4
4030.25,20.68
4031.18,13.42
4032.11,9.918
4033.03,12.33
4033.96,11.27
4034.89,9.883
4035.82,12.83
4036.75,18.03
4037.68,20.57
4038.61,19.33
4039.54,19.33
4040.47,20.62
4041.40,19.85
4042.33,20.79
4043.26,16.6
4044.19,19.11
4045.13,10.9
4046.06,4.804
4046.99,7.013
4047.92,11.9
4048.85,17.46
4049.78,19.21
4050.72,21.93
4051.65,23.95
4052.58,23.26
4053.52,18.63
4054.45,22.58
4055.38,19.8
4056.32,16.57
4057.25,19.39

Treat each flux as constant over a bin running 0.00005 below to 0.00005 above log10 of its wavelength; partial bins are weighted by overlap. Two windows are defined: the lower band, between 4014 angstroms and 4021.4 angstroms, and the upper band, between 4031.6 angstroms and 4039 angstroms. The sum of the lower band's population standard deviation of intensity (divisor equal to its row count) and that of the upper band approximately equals 6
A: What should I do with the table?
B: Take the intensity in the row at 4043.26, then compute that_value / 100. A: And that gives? 0.166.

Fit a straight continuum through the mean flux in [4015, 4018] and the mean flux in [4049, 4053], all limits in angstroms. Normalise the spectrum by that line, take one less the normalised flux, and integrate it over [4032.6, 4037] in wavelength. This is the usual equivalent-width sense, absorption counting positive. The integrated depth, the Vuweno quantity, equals 1.8 angstroms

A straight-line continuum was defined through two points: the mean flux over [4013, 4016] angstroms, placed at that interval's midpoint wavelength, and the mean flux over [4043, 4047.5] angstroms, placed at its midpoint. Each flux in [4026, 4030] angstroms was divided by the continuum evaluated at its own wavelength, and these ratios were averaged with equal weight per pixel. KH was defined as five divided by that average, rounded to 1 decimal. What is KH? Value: 3.9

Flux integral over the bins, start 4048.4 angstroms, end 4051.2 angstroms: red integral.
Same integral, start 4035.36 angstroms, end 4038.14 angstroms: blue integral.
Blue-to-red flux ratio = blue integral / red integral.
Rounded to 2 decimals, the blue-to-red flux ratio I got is 0.87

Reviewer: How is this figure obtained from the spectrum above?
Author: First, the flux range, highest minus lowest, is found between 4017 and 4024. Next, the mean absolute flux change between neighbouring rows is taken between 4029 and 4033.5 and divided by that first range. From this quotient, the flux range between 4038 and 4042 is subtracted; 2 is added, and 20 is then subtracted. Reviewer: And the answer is -18.7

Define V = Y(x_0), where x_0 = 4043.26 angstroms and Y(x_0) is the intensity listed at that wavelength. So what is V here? 16.6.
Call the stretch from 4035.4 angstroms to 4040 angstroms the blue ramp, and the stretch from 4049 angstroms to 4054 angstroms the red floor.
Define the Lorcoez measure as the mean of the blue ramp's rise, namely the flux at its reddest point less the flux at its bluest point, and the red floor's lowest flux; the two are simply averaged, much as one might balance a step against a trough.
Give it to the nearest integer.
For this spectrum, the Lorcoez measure 13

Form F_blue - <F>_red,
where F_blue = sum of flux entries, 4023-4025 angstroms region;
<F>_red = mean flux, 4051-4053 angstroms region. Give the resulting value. 19.3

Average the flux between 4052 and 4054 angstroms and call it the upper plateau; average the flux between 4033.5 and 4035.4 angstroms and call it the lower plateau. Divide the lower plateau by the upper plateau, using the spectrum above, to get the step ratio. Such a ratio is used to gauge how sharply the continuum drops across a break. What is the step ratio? 0.50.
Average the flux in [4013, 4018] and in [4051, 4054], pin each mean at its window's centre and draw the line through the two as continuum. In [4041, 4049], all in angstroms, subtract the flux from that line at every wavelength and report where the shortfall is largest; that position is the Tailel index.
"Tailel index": 4046.06 angstroms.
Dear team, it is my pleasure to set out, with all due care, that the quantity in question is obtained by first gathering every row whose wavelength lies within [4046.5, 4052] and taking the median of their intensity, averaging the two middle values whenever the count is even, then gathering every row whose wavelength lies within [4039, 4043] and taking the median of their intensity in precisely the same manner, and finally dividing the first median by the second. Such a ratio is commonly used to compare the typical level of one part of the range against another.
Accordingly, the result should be 0.91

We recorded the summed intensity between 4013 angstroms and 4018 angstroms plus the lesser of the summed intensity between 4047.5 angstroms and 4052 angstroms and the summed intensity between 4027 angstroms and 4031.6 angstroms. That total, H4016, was 197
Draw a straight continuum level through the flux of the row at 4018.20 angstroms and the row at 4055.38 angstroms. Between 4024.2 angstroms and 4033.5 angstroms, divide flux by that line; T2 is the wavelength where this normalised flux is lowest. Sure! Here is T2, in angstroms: 4032.11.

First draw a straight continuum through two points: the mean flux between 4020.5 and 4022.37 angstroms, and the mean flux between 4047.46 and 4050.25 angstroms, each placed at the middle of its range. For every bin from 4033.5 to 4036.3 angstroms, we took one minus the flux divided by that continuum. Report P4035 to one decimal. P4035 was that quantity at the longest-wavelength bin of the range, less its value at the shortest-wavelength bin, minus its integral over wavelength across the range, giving -1.1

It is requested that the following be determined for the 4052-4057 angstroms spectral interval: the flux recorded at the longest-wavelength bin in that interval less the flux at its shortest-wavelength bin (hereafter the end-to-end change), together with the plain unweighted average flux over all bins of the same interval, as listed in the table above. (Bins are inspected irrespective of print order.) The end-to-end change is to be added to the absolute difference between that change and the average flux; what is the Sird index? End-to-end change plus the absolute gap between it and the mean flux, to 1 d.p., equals 20.2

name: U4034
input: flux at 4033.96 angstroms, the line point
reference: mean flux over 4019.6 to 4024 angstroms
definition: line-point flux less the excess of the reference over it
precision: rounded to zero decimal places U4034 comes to 3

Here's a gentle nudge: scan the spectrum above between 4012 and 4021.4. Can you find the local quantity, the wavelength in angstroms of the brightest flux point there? 4017.28 angstroms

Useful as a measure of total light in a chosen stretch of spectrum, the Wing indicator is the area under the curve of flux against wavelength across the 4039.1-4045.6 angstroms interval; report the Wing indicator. 118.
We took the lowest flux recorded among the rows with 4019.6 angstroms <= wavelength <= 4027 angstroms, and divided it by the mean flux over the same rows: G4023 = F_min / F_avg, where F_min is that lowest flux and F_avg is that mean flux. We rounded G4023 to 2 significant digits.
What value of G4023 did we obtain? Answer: 0.89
